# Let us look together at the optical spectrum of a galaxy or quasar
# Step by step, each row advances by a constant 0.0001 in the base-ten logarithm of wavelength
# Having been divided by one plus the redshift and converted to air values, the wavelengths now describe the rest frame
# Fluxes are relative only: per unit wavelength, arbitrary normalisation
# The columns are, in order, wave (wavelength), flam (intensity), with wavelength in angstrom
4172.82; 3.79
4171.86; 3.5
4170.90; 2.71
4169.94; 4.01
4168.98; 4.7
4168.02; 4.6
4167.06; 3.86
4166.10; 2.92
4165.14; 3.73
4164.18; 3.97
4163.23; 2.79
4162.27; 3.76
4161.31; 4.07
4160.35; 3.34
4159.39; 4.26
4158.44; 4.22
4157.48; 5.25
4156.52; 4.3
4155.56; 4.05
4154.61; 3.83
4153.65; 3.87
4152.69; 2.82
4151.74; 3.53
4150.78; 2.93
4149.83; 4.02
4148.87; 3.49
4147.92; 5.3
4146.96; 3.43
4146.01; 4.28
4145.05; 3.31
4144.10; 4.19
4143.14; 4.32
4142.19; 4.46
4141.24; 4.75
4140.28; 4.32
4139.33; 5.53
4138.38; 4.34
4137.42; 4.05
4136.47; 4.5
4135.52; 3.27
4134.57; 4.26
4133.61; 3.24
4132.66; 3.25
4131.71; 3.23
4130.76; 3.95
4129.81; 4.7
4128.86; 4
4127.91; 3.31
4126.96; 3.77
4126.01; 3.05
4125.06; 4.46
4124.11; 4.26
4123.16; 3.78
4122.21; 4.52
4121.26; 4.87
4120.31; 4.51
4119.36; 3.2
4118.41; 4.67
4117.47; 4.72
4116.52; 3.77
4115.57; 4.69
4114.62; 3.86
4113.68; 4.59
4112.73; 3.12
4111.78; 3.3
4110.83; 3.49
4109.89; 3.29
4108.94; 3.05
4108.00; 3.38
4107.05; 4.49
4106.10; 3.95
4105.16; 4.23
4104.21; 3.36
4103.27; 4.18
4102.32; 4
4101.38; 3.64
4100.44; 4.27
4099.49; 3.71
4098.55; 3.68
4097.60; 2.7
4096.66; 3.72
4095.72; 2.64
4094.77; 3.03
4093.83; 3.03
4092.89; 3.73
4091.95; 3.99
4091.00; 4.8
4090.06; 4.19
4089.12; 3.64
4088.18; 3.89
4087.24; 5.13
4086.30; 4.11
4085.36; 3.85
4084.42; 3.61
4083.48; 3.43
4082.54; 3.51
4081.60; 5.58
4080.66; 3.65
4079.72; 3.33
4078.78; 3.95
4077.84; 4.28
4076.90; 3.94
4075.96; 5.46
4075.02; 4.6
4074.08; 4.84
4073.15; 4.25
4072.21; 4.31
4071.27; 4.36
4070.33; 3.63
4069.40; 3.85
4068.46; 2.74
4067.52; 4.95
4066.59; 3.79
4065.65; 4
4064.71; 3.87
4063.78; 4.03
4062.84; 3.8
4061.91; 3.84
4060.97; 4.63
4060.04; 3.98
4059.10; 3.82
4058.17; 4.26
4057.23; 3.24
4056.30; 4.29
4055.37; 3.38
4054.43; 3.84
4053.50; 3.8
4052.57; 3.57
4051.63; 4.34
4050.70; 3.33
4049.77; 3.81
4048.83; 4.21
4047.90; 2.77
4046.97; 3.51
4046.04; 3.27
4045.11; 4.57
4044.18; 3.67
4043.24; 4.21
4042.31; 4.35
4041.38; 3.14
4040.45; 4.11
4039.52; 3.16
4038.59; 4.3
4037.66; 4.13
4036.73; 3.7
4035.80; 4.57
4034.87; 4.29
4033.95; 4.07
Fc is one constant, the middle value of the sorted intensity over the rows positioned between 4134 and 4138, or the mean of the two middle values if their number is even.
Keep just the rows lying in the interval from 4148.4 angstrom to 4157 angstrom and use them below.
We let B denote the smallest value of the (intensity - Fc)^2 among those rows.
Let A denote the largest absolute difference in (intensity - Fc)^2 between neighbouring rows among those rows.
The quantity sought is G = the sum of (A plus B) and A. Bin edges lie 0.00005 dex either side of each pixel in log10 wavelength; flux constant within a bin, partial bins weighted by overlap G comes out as 3.41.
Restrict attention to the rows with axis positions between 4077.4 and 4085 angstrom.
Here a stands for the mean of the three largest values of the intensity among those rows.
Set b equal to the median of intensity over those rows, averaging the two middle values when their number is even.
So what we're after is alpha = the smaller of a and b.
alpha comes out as 3.6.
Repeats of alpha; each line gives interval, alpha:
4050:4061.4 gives 3.8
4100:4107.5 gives 4.1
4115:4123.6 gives 4.5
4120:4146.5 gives 4.3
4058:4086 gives 3.9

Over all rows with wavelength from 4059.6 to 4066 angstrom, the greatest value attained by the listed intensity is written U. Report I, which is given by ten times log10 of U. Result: 6.66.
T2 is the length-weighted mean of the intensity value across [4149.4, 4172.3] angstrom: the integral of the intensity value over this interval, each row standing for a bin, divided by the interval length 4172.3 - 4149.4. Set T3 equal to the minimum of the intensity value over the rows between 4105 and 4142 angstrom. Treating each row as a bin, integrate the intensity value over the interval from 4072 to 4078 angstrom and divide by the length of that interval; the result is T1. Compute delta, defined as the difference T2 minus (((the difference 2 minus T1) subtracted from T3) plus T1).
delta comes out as -6.35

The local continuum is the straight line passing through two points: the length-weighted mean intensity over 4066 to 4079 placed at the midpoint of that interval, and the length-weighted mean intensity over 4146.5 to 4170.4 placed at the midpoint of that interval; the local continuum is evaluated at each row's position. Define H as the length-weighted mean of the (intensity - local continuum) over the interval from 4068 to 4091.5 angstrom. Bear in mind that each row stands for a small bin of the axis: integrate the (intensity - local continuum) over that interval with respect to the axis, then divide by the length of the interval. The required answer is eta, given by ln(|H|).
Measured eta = -2.7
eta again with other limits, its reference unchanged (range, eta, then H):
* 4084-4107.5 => -1.2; -0.30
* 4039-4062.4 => -0.7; -0.49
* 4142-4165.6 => -5.1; -0.01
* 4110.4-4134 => -2.5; -0.09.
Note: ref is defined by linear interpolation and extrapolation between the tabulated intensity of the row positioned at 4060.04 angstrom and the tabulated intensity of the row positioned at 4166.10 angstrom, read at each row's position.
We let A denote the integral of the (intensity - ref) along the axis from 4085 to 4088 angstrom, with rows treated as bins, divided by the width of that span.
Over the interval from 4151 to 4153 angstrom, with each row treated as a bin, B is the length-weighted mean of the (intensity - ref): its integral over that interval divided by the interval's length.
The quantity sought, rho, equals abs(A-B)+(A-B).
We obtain 1.02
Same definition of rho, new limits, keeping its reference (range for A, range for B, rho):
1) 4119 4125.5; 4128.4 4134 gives 0.84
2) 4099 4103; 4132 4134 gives 0.71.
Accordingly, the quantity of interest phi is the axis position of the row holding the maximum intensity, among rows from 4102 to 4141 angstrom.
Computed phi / 4139.33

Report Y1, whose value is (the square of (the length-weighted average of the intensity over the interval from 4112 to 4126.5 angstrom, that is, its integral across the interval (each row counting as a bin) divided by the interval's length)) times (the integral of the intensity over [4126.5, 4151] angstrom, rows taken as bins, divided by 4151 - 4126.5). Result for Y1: 68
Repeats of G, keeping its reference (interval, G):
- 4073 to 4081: 3.32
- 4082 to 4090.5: 1.90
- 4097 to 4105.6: 3.78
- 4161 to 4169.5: 3.67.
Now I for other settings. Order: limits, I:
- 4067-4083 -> 7.47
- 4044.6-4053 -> 6.60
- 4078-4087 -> 7.47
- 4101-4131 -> 6.88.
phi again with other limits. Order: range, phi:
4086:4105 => 4087.24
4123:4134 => 4129.81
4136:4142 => 4139.33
